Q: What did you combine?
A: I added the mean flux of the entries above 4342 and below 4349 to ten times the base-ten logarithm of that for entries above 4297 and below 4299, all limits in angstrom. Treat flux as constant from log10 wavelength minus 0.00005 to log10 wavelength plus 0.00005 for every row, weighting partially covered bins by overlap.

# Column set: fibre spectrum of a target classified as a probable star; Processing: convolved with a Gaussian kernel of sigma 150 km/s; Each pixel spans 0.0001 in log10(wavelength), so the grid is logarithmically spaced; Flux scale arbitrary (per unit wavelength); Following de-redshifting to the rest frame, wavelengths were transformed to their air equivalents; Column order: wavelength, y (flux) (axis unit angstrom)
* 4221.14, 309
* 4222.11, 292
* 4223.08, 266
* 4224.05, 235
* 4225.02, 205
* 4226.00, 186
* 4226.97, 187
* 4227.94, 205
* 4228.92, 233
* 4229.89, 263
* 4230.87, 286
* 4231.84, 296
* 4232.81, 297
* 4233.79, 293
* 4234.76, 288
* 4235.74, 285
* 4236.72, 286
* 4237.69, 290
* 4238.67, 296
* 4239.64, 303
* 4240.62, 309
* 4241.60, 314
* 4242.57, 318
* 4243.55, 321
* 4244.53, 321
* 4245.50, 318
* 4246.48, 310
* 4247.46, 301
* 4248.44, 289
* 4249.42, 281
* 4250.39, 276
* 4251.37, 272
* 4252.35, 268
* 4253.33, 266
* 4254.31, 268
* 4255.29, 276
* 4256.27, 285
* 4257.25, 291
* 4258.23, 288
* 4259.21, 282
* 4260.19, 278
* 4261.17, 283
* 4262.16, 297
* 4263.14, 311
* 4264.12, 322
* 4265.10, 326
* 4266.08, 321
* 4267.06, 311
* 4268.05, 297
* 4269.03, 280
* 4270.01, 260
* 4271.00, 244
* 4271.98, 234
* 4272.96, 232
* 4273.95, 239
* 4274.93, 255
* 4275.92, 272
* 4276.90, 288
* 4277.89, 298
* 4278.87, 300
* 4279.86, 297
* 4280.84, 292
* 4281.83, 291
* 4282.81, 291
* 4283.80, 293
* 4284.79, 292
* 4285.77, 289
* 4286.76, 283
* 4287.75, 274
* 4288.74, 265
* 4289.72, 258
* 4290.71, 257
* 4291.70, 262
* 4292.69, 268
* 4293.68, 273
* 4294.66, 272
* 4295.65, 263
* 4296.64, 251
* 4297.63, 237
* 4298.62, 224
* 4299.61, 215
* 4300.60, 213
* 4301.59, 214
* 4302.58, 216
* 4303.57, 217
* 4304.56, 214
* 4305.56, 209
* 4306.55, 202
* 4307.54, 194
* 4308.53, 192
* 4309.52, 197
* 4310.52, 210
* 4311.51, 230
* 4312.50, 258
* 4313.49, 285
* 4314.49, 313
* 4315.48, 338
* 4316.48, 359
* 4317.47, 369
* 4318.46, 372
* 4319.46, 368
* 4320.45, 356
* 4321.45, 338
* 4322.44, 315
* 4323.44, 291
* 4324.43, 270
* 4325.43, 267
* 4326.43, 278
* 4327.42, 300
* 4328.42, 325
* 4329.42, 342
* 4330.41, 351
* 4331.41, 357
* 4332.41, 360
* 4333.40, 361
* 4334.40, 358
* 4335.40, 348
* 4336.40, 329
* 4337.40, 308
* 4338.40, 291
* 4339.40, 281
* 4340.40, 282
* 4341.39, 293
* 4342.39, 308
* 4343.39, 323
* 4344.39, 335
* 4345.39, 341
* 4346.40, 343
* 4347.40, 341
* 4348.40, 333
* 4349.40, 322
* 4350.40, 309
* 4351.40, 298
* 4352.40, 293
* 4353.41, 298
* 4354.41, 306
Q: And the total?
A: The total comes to 356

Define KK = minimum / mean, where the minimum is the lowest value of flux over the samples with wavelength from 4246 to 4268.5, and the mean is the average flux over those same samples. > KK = 0.91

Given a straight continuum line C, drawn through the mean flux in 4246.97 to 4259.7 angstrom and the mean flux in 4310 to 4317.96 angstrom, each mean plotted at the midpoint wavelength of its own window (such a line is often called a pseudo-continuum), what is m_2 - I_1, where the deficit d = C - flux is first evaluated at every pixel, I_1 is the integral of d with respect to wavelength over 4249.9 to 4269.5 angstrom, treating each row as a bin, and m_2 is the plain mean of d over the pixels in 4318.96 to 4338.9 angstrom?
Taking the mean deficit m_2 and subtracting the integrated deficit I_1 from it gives 132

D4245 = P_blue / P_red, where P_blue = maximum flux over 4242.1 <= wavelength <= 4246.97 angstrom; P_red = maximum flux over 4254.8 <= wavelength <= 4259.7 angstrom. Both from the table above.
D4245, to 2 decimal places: 1.10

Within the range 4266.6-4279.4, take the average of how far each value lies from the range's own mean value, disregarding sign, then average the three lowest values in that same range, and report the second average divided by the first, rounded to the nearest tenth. 9.8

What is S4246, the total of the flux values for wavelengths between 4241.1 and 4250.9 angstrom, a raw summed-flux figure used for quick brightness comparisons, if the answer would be 3049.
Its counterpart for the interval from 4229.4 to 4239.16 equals 2880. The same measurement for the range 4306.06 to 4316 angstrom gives 2419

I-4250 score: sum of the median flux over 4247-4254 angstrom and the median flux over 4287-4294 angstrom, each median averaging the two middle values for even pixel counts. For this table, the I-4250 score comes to 541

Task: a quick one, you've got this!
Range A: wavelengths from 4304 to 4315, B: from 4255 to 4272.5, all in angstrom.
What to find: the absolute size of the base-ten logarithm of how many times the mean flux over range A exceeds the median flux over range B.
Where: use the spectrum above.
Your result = 0.10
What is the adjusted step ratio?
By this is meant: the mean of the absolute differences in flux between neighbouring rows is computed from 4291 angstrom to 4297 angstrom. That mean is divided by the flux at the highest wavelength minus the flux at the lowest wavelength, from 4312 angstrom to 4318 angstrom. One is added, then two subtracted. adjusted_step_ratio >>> -0.94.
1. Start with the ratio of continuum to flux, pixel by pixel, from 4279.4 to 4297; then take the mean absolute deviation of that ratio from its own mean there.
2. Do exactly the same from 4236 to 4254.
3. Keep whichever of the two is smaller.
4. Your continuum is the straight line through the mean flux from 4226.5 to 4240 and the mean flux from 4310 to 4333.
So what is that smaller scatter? 0.056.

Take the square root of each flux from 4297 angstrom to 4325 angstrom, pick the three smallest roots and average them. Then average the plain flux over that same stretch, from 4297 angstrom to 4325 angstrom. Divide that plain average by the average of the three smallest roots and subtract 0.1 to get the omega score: 18.9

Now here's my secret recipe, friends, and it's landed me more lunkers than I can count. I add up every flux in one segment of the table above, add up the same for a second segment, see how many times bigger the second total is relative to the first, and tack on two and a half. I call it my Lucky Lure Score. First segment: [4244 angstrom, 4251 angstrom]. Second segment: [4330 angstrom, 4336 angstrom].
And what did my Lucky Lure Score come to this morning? 3.52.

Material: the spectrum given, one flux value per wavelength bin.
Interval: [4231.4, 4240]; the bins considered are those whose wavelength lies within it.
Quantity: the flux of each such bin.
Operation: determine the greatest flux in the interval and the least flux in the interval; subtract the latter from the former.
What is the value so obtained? 18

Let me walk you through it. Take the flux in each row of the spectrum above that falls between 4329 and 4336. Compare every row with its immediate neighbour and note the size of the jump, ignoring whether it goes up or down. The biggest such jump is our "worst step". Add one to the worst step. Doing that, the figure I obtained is 11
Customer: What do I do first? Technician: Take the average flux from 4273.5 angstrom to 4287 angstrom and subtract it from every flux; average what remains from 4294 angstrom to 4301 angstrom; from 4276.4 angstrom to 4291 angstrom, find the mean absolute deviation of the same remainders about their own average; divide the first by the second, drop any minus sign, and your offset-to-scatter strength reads 3.9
